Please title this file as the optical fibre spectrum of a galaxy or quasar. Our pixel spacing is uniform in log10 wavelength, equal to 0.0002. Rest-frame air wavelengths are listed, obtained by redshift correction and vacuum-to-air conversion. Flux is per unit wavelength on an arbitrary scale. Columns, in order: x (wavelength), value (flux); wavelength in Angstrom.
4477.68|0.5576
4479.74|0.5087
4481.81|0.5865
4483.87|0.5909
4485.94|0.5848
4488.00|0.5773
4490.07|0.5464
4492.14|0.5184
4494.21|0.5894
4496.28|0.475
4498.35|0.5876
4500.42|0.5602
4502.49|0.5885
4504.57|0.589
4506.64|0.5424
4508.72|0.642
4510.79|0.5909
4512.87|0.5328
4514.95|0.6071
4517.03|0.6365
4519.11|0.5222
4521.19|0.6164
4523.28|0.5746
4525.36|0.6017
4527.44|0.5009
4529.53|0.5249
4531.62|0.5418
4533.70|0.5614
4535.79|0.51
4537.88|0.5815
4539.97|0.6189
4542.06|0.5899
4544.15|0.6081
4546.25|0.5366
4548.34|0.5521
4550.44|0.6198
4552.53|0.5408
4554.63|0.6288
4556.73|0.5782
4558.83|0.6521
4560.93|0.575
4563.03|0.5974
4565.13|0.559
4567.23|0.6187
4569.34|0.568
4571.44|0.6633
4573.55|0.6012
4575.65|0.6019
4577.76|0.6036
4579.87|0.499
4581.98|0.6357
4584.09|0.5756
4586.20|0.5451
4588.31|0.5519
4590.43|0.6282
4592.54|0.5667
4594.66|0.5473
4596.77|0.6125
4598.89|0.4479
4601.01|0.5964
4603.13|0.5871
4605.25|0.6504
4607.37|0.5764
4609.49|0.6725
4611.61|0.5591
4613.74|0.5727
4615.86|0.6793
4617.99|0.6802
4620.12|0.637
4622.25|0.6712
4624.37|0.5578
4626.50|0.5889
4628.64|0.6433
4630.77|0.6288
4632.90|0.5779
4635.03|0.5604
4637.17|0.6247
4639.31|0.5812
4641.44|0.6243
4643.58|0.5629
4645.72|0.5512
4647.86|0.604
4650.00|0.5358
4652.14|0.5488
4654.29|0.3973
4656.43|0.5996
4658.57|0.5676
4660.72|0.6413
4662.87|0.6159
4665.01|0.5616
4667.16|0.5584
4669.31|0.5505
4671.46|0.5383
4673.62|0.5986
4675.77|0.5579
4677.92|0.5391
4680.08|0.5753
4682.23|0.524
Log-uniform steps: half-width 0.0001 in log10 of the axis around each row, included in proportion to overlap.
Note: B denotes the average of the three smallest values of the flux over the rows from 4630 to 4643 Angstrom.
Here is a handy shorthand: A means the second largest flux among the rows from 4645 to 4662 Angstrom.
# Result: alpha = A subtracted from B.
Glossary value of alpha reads -0.03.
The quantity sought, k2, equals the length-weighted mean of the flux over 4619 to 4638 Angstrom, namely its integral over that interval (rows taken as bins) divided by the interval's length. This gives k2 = 0.610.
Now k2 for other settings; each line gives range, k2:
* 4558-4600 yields 0.582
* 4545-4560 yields 0.587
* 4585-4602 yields 0.562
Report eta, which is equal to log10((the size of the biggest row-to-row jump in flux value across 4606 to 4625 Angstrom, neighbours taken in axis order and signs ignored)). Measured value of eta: -0.95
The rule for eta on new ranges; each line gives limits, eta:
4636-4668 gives -0.69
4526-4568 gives -1.06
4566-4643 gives -0.78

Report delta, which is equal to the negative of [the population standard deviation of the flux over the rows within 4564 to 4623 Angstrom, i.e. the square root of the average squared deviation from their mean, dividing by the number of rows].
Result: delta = -0.054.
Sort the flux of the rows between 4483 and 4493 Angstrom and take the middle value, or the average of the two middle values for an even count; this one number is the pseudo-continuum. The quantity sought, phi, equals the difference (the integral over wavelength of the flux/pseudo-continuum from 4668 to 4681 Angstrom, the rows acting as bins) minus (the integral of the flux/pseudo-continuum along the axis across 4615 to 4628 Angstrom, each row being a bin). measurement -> -1.7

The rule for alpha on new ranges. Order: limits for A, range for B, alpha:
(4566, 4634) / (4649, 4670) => -0.19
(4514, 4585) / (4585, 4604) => -0.14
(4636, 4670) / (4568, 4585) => -0.08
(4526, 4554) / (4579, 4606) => -0.12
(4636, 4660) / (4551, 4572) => -0.07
